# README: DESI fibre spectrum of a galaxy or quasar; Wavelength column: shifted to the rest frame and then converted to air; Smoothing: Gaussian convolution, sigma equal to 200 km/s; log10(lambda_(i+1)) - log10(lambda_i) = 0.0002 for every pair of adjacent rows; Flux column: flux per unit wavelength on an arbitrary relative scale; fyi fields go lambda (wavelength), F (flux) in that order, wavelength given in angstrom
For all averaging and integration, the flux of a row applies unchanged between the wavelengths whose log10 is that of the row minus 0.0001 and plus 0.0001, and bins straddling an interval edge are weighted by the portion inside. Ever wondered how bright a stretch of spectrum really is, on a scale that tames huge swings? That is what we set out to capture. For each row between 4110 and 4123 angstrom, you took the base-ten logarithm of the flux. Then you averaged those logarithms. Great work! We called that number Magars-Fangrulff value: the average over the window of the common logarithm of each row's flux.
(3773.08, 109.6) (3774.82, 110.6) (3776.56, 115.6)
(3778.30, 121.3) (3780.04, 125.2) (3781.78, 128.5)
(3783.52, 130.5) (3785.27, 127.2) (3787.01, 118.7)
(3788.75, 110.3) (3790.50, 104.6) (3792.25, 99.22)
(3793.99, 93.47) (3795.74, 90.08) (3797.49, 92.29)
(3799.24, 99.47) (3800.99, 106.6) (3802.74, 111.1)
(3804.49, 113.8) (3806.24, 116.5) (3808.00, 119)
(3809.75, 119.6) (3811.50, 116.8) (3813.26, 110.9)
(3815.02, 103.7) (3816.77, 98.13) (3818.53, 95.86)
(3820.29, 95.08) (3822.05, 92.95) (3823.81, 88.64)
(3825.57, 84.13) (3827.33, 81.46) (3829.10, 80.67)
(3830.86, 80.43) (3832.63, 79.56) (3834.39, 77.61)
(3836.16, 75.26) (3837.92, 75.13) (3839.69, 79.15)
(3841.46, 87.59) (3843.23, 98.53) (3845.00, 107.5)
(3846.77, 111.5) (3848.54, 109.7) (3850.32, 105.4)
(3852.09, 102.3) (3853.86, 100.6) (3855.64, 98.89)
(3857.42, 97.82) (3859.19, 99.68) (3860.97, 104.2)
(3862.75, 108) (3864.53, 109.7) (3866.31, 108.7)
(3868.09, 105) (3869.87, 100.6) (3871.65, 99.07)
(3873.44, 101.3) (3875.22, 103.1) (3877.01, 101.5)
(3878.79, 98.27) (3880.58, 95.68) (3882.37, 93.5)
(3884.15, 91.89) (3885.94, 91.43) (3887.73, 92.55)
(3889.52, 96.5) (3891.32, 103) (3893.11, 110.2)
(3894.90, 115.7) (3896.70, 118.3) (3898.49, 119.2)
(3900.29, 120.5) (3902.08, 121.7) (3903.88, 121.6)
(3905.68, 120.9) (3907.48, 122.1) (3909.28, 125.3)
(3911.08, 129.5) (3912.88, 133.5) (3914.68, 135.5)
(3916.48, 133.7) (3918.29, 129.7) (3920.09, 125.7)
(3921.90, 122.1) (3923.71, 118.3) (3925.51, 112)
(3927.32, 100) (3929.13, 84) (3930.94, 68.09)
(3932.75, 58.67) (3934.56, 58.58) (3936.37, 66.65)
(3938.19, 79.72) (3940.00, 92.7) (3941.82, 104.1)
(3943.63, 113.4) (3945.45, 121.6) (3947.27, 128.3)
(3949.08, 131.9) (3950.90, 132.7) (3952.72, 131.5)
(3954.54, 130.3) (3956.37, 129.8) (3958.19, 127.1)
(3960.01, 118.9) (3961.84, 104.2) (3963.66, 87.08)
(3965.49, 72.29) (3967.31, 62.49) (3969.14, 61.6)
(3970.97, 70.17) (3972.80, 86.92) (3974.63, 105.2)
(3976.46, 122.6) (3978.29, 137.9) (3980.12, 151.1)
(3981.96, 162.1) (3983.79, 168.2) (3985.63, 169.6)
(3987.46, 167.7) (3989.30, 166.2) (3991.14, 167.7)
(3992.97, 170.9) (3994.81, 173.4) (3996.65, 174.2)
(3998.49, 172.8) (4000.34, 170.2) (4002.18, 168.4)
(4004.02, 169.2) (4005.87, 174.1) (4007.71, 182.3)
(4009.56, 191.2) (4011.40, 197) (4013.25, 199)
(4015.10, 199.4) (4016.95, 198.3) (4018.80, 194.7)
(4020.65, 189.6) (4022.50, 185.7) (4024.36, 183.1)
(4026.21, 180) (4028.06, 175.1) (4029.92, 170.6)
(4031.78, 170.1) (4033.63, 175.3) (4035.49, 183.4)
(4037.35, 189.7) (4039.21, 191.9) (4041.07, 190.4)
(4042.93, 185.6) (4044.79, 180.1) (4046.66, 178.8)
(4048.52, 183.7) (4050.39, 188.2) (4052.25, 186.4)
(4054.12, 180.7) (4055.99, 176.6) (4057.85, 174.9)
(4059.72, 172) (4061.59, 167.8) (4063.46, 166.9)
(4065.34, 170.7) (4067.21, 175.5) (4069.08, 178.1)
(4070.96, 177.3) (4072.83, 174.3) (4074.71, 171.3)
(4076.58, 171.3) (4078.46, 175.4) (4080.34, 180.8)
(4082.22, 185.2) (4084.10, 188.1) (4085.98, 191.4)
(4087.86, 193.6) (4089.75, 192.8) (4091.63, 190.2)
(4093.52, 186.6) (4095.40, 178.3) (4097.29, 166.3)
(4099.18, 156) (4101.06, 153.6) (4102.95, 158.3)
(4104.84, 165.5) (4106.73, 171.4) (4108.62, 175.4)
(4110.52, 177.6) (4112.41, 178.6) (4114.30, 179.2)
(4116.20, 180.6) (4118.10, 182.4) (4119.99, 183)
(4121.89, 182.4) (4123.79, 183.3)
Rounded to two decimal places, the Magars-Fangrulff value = 2.26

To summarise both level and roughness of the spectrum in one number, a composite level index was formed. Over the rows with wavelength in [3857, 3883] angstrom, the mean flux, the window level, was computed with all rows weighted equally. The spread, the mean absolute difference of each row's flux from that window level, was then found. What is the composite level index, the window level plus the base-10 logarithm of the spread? 102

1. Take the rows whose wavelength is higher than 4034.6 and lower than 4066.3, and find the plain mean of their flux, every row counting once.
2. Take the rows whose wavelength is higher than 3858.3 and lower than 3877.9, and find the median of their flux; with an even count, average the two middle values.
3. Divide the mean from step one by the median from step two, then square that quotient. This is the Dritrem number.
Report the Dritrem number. 3.06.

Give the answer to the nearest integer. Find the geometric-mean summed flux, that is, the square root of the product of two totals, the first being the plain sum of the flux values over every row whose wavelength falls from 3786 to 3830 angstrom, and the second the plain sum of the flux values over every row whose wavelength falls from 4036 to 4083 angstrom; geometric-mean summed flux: 3373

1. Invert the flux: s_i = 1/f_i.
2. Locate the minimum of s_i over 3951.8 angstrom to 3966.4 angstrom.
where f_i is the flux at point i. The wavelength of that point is 3952.72 angstrom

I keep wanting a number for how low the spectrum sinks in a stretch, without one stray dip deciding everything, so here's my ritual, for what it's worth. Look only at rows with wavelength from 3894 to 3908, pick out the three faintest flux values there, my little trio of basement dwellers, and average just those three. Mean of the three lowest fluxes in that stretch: 118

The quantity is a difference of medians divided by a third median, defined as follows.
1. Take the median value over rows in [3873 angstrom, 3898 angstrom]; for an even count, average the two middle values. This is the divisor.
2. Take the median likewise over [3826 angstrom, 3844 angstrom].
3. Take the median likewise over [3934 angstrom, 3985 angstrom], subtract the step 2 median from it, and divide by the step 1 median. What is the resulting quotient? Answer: 0.36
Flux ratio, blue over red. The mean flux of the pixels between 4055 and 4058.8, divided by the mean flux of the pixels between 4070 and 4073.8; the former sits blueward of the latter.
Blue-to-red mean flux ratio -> 1.0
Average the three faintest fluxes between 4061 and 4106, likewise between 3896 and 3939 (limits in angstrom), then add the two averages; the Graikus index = 217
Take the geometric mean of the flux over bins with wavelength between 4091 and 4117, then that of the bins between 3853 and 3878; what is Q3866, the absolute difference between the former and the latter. 70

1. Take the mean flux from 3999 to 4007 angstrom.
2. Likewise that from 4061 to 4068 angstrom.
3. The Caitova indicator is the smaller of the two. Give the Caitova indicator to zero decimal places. 170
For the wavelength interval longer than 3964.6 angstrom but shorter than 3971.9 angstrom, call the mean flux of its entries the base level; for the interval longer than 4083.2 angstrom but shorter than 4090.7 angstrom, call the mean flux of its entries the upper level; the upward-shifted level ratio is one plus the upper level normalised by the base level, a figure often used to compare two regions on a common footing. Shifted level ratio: 3.87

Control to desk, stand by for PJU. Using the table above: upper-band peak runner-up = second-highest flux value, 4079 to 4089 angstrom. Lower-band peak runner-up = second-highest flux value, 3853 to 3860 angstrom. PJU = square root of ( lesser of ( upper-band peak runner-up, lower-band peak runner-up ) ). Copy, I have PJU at 10.0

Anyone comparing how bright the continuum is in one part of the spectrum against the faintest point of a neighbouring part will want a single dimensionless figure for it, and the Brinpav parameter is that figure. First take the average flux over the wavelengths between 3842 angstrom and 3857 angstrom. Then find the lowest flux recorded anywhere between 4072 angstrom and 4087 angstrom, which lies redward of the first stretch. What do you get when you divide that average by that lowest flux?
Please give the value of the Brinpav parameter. 0.61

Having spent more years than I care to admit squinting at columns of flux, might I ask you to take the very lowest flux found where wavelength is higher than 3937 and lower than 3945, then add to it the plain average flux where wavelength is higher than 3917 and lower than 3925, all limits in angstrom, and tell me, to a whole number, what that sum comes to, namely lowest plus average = 204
